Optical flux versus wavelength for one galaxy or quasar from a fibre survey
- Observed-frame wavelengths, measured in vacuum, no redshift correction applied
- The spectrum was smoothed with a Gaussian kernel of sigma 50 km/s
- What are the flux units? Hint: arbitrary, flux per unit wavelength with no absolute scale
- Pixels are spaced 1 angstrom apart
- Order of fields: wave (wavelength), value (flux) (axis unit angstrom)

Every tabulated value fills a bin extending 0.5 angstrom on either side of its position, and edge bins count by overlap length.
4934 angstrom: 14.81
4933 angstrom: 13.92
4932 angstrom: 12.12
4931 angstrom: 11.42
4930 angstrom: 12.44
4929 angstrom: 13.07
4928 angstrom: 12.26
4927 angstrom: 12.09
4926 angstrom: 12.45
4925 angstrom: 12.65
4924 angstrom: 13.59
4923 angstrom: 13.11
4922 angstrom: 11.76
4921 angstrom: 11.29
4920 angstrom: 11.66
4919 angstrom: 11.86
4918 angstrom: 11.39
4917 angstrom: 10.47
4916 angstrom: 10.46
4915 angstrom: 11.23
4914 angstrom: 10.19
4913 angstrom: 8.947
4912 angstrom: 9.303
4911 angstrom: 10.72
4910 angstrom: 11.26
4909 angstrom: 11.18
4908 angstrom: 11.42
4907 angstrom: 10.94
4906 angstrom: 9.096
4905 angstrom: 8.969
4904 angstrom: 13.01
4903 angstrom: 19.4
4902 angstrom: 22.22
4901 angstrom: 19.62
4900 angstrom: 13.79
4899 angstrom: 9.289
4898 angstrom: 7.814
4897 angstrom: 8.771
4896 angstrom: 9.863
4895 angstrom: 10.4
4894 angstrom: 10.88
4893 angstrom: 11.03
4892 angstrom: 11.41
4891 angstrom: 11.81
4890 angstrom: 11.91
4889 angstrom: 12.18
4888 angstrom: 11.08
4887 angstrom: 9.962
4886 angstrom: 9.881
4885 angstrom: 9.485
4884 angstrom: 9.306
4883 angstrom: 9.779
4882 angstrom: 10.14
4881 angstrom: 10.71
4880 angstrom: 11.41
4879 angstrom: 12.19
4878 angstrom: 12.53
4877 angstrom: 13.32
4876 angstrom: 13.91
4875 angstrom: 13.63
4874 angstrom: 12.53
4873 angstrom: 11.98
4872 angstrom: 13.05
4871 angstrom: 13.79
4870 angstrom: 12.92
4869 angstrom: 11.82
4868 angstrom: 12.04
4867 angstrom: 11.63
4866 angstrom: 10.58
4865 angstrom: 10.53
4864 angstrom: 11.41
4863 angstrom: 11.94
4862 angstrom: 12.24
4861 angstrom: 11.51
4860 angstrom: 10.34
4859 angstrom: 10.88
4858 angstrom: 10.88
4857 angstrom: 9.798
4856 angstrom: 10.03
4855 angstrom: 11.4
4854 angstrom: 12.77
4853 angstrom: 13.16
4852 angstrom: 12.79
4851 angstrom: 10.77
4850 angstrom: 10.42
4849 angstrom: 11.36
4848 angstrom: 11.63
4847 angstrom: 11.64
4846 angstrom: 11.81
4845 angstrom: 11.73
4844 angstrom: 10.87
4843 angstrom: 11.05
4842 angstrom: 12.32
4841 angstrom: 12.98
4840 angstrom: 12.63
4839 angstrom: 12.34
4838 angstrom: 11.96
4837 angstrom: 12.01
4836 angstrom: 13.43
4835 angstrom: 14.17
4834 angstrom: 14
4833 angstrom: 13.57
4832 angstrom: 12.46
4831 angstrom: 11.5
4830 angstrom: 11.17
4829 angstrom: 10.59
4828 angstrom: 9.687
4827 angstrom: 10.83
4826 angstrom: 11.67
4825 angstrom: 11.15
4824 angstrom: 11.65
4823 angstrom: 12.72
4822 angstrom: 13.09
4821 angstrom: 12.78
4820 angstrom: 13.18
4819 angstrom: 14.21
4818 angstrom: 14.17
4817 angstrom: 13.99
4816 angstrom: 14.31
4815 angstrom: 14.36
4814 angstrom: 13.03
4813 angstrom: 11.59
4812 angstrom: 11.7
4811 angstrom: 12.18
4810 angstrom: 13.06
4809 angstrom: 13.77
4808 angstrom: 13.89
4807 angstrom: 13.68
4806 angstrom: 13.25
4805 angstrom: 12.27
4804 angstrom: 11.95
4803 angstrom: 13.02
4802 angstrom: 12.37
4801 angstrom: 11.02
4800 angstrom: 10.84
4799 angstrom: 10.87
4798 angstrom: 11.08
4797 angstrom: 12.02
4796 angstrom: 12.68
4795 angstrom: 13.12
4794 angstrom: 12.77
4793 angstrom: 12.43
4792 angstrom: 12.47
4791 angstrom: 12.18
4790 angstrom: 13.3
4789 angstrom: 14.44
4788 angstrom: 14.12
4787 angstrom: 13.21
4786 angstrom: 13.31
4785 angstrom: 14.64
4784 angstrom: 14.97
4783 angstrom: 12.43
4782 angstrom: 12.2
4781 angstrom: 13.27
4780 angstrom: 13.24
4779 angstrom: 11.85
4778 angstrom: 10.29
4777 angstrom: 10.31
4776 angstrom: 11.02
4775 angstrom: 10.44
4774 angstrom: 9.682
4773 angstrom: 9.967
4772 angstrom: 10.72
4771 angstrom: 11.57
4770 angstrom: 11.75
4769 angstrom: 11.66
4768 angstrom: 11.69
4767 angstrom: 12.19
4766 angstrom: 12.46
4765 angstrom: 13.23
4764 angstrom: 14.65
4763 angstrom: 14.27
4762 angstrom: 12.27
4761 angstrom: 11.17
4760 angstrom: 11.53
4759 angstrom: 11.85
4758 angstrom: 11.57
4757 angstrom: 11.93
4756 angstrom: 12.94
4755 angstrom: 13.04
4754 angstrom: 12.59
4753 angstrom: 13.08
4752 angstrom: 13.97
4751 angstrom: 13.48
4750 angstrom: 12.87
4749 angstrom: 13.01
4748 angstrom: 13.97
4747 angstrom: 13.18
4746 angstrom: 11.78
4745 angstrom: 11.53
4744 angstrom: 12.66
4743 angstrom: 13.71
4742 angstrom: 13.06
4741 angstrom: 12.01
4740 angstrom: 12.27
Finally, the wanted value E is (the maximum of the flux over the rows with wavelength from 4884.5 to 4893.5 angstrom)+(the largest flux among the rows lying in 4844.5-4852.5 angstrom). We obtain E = 25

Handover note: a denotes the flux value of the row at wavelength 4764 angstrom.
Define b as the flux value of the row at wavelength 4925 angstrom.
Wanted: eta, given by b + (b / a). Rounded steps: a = 14.65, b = 12.65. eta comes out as 13.5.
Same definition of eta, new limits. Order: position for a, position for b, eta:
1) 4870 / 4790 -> 14.3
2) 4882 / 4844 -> 11.9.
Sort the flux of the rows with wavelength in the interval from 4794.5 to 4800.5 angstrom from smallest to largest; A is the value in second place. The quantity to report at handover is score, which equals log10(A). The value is 1.04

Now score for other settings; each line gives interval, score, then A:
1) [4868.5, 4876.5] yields 1.08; 11.98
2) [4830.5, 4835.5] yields 1.10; 12.46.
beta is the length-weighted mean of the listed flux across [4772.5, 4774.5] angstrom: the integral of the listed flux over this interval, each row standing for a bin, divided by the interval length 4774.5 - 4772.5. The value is 9.8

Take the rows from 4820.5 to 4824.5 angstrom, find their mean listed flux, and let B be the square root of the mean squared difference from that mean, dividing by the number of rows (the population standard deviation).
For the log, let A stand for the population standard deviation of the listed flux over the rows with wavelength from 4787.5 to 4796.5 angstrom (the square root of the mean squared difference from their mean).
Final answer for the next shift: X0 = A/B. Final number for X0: 1.3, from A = 0.73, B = 0.54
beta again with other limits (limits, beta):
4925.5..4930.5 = 12.5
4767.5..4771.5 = 11.7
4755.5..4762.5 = 11.9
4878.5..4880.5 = 11.8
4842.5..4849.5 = 11.4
